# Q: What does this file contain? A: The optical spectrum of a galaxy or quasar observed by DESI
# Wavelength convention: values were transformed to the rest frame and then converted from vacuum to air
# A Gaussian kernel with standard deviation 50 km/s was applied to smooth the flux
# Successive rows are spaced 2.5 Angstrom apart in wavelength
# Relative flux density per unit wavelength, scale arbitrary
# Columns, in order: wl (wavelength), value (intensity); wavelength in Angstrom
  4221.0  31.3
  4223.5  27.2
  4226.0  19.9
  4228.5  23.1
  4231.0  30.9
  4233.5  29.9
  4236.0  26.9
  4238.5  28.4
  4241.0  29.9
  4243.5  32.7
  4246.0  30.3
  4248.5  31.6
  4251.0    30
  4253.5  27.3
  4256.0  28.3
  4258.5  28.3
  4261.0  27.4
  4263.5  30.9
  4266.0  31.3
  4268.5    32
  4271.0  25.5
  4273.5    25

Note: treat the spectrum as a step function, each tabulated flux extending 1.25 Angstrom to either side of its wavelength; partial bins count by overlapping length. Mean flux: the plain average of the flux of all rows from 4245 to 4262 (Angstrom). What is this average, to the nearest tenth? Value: 29.0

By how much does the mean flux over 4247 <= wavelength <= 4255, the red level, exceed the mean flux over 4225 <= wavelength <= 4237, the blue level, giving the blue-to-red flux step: 3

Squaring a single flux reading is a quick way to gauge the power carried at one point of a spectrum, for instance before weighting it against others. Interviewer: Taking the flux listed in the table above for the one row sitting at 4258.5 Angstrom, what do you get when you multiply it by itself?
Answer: 801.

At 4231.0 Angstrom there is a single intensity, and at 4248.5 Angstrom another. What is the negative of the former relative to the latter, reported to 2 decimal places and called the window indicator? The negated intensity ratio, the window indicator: -0.98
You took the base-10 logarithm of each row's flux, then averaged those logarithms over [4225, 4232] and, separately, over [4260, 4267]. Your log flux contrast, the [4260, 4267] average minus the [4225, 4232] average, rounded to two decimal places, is 0.09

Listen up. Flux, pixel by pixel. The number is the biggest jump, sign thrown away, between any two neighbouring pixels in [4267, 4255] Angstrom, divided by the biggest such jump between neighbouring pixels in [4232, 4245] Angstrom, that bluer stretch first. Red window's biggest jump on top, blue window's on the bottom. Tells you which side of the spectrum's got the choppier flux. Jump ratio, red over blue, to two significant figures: 1.2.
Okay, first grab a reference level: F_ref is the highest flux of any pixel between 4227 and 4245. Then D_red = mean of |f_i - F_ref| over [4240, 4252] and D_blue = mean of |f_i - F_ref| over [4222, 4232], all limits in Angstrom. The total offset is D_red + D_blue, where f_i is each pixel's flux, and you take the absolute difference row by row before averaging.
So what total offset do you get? 9.2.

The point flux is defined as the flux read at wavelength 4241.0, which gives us 29.9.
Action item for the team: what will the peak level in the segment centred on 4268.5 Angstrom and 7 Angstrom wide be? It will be 32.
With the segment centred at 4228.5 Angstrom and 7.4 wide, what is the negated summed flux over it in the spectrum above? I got -74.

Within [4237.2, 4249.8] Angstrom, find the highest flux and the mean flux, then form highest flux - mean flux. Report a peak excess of 2.1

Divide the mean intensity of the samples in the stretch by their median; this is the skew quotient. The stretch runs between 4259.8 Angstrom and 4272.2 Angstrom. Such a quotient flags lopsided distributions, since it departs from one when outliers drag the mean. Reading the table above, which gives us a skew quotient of 0.95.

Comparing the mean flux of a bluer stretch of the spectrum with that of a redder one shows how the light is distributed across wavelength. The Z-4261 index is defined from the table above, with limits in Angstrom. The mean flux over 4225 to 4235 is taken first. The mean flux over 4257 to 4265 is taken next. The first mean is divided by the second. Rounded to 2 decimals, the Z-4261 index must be 0.90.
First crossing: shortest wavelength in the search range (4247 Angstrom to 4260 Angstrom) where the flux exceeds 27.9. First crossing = 4248.5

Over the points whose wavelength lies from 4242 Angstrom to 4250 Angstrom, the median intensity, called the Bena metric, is 31.6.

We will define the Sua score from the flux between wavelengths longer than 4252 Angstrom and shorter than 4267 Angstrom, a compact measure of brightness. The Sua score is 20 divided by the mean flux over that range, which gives 0.692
